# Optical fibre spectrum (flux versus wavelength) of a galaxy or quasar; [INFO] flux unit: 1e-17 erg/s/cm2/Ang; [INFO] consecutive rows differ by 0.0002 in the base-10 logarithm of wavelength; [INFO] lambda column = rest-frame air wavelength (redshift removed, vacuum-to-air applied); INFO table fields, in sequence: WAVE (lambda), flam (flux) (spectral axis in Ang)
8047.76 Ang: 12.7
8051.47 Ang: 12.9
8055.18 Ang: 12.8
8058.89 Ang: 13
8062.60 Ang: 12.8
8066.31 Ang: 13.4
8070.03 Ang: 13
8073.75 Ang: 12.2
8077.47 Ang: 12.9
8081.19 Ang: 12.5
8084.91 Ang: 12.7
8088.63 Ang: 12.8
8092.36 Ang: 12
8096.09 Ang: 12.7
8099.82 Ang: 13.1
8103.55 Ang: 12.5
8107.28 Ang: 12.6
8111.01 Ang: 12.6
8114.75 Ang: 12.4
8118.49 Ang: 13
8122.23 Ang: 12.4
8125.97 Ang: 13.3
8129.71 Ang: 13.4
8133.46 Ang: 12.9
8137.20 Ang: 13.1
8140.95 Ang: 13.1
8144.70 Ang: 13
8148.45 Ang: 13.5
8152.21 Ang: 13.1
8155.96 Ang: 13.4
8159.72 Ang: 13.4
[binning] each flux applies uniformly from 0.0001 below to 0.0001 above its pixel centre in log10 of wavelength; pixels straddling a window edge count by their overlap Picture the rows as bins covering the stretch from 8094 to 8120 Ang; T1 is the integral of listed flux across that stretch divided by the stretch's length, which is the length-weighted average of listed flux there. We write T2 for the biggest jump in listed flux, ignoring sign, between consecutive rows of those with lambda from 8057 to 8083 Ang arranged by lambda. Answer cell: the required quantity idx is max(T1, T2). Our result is 12.7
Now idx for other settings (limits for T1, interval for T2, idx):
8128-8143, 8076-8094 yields 13.1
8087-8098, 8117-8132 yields 12.5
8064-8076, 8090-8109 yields 12.9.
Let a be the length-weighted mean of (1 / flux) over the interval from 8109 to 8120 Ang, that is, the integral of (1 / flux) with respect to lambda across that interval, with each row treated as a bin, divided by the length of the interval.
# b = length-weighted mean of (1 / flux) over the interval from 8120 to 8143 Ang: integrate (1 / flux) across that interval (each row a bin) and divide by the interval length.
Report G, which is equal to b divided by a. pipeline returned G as 0.97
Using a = 0.0790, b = 0.0768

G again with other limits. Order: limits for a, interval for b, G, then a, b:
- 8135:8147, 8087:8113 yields 1.04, 0.0765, 0.0793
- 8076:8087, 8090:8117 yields 1.01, 0.0788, 0.0796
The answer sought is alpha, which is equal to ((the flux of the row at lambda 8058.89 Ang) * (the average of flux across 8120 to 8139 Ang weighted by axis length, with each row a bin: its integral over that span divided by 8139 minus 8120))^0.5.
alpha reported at 13.0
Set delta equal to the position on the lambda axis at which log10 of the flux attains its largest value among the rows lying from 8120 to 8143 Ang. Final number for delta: 8129.71 Ang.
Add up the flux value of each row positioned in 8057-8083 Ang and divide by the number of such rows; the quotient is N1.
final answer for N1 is 12.8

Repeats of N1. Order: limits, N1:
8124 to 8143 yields 13.2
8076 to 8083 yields 12.7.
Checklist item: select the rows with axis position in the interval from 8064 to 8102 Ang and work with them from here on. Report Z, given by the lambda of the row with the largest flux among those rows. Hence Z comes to 8066.31 Ang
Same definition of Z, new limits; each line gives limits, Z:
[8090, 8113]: 8099.82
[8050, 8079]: 8066.31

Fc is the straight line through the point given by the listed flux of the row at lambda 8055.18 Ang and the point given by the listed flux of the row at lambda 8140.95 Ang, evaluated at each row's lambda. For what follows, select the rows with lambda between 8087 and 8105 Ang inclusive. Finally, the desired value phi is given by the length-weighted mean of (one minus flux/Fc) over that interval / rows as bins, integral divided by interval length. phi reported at 0.02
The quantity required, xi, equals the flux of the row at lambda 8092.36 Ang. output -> 12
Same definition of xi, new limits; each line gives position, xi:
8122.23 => 12.4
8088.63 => 12.8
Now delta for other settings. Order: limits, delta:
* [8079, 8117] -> 8099.82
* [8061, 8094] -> 8066.31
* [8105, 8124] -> 8118.49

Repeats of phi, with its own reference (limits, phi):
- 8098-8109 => 0.02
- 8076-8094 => 0.03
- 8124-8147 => 0.00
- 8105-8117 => 0.03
